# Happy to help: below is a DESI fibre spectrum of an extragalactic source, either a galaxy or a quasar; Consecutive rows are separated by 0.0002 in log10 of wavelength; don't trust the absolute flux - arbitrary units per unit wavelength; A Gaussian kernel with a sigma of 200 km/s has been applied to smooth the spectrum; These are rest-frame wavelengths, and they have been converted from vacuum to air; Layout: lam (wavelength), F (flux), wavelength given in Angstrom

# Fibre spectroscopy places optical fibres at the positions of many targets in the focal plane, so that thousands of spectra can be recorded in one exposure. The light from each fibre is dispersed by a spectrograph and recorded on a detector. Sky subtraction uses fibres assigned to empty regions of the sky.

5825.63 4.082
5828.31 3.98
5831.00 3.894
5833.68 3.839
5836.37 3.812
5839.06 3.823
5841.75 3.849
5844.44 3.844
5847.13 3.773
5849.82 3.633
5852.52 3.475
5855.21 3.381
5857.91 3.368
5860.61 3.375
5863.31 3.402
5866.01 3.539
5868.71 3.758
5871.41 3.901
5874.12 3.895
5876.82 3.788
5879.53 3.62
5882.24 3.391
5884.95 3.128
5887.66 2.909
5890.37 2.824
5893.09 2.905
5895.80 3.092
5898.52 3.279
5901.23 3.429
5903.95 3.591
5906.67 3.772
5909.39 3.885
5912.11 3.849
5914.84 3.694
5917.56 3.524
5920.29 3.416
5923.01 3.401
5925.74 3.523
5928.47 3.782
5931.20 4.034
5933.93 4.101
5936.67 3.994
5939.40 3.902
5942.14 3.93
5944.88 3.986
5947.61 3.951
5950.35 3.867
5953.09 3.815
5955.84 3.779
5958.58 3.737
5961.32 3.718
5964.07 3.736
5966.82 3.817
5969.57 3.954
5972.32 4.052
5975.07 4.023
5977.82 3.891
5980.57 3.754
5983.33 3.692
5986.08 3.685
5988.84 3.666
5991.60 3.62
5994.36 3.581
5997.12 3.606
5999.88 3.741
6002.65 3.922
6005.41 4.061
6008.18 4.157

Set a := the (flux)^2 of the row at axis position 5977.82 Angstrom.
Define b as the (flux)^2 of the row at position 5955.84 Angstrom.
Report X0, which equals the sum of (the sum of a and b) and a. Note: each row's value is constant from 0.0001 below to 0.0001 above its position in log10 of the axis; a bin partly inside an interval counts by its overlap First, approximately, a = 15.1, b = 14.3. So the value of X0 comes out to 45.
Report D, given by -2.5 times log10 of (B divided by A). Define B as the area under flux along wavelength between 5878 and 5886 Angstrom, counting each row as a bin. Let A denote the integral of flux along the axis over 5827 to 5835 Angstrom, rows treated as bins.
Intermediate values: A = 31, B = 27.2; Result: 0.15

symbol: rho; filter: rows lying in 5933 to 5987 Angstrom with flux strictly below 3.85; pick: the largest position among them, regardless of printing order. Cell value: 5986.08 Angstrom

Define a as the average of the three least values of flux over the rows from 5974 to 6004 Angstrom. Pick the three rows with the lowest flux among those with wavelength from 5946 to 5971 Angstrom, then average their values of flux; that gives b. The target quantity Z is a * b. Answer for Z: 13.4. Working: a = 3.6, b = 3.7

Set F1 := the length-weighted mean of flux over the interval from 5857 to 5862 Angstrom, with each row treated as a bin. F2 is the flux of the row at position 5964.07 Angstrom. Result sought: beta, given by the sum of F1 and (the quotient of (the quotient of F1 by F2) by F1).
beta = 3.6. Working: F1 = 3.37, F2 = 3.736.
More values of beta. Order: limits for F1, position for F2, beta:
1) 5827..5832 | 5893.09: 4.3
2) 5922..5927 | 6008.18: 3.7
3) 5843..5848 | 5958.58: 4.1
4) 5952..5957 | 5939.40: 4.0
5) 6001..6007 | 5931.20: 4.2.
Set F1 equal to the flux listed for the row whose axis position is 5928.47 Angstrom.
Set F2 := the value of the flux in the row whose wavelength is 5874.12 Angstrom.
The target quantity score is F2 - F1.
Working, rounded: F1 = 3.782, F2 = 3.895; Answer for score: 0.11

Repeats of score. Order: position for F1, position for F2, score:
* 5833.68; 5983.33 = -0.15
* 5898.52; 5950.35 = 0.59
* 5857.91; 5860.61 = 0.01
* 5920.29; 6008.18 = 0.74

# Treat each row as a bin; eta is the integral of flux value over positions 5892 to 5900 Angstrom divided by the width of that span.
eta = 3.11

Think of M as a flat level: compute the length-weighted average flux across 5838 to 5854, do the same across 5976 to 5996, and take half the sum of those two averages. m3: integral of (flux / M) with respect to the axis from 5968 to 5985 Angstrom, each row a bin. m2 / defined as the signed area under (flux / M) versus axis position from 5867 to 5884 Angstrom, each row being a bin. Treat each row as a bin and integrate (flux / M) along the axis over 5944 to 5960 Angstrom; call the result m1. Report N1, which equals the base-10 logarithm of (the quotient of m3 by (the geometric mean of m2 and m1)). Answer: 0.026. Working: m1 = 16.6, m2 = 17.0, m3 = 17.79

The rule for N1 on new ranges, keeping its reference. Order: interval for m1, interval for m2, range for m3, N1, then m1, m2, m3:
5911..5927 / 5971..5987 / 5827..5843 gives 0.018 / 15.3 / 16.6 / 16.64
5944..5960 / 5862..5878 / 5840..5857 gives 0.011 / 16.6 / 16.0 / 16.72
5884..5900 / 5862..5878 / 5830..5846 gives 0.059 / 13.0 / 16.0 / 16.54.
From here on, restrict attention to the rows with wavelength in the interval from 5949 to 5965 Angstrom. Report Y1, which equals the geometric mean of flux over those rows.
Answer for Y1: 3.8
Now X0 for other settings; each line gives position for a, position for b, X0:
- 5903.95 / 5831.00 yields 41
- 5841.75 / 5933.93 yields 46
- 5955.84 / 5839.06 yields 43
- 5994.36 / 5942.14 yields 41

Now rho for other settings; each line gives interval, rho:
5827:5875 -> 5868.71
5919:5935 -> 5928.47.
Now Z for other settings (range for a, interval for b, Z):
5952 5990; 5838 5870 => 12.4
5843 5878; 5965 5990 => 12.4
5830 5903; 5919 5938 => 9.9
